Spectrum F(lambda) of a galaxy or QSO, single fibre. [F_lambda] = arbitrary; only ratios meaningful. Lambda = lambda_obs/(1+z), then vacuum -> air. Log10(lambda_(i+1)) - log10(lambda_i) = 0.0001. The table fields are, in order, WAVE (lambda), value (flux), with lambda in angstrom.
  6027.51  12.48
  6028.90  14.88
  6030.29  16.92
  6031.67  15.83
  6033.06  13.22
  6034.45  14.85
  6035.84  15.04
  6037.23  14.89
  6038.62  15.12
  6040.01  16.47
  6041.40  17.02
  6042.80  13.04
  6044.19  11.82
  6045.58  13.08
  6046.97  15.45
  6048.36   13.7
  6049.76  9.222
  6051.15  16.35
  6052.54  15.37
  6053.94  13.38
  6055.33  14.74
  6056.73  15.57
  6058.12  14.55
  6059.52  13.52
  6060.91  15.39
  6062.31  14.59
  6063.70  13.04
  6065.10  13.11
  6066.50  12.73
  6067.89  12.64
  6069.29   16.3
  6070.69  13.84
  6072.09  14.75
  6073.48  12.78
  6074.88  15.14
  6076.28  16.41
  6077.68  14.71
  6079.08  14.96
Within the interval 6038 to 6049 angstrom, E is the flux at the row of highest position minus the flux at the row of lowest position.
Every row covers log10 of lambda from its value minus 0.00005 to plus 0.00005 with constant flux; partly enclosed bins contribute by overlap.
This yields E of -1.42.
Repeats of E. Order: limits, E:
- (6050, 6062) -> -0.96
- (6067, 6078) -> 2.07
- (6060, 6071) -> -1.55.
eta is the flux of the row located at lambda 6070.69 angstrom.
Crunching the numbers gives 13.84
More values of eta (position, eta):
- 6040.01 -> 16.47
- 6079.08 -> 14.96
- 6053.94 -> 13.38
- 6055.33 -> 14.74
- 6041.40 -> 17.02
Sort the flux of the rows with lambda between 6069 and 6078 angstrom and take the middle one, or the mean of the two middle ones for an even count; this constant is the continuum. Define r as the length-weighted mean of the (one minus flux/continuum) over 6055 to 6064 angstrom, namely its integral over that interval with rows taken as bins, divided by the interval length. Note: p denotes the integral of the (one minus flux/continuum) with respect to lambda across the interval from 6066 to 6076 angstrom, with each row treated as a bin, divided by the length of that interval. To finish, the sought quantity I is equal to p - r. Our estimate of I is 0.026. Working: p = 0.041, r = 0.014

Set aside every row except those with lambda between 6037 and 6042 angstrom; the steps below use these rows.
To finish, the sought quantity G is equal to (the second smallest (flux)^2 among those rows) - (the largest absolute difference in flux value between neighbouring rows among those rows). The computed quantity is 227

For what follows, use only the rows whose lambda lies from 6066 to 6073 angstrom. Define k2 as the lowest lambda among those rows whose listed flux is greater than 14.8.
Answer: 6069.29 angstrom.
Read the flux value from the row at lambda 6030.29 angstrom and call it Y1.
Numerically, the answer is 16.92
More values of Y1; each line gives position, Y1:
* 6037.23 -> 14.89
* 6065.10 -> 13.11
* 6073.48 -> 12.78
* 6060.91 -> 15.39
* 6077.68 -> 14.71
